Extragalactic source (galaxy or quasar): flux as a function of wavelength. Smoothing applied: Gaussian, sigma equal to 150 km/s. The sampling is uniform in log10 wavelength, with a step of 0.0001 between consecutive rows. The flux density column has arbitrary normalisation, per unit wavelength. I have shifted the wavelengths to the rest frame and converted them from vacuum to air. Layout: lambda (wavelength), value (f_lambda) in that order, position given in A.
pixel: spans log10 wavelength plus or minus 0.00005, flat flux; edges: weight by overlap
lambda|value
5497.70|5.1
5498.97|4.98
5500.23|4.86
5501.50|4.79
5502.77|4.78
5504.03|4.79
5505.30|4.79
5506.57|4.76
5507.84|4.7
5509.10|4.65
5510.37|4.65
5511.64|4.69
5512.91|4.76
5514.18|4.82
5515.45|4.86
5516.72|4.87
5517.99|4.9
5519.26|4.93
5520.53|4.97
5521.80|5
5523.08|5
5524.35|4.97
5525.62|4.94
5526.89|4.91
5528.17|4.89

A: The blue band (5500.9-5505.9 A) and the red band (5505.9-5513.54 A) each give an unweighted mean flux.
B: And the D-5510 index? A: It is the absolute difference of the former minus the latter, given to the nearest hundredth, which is 0.09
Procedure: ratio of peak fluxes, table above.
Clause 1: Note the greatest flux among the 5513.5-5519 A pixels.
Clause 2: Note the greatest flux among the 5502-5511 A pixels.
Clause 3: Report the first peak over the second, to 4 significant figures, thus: 1.023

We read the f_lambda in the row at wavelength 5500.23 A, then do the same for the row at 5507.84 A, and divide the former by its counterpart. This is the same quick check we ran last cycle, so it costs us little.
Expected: 1.03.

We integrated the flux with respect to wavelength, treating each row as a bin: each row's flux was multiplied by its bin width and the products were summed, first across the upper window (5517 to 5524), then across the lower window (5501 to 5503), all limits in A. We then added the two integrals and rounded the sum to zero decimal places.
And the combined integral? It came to 44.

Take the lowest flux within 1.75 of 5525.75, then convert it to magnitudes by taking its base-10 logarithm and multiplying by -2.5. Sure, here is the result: -1.73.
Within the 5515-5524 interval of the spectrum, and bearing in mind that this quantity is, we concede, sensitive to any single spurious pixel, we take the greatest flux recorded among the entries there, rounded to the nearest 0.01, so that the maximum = 5.00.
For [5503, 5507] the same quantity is 4.79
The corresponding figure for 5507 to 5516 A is 4.86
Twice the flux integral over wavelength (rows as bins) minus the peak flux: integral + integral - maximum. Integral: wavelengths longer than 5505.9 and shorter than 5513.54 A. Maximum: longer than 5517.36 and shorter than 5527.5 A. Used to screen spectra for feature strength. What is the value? 67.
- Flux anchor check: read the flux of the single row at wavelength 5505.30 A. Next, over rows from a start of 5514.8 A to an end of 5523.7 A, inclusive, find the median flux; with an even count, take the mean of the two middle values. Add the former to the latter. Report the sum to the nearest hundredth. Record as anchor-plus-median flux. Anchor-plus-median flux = 9.72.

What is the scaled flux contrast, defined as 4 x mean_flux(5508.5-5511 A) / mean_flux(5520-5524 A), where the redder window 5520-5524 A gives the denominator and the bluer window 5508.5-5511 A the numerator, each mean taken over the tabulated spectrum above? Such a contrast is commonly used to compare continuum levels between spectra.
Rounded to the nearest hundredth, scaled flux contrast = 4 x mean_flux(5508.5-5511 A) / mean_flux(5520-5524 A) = 3.73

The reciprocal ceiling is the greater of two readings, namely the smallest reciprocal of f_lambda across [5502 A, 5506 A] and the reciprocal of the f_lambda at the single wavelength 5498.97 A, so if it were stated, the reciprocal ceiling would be 0.209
